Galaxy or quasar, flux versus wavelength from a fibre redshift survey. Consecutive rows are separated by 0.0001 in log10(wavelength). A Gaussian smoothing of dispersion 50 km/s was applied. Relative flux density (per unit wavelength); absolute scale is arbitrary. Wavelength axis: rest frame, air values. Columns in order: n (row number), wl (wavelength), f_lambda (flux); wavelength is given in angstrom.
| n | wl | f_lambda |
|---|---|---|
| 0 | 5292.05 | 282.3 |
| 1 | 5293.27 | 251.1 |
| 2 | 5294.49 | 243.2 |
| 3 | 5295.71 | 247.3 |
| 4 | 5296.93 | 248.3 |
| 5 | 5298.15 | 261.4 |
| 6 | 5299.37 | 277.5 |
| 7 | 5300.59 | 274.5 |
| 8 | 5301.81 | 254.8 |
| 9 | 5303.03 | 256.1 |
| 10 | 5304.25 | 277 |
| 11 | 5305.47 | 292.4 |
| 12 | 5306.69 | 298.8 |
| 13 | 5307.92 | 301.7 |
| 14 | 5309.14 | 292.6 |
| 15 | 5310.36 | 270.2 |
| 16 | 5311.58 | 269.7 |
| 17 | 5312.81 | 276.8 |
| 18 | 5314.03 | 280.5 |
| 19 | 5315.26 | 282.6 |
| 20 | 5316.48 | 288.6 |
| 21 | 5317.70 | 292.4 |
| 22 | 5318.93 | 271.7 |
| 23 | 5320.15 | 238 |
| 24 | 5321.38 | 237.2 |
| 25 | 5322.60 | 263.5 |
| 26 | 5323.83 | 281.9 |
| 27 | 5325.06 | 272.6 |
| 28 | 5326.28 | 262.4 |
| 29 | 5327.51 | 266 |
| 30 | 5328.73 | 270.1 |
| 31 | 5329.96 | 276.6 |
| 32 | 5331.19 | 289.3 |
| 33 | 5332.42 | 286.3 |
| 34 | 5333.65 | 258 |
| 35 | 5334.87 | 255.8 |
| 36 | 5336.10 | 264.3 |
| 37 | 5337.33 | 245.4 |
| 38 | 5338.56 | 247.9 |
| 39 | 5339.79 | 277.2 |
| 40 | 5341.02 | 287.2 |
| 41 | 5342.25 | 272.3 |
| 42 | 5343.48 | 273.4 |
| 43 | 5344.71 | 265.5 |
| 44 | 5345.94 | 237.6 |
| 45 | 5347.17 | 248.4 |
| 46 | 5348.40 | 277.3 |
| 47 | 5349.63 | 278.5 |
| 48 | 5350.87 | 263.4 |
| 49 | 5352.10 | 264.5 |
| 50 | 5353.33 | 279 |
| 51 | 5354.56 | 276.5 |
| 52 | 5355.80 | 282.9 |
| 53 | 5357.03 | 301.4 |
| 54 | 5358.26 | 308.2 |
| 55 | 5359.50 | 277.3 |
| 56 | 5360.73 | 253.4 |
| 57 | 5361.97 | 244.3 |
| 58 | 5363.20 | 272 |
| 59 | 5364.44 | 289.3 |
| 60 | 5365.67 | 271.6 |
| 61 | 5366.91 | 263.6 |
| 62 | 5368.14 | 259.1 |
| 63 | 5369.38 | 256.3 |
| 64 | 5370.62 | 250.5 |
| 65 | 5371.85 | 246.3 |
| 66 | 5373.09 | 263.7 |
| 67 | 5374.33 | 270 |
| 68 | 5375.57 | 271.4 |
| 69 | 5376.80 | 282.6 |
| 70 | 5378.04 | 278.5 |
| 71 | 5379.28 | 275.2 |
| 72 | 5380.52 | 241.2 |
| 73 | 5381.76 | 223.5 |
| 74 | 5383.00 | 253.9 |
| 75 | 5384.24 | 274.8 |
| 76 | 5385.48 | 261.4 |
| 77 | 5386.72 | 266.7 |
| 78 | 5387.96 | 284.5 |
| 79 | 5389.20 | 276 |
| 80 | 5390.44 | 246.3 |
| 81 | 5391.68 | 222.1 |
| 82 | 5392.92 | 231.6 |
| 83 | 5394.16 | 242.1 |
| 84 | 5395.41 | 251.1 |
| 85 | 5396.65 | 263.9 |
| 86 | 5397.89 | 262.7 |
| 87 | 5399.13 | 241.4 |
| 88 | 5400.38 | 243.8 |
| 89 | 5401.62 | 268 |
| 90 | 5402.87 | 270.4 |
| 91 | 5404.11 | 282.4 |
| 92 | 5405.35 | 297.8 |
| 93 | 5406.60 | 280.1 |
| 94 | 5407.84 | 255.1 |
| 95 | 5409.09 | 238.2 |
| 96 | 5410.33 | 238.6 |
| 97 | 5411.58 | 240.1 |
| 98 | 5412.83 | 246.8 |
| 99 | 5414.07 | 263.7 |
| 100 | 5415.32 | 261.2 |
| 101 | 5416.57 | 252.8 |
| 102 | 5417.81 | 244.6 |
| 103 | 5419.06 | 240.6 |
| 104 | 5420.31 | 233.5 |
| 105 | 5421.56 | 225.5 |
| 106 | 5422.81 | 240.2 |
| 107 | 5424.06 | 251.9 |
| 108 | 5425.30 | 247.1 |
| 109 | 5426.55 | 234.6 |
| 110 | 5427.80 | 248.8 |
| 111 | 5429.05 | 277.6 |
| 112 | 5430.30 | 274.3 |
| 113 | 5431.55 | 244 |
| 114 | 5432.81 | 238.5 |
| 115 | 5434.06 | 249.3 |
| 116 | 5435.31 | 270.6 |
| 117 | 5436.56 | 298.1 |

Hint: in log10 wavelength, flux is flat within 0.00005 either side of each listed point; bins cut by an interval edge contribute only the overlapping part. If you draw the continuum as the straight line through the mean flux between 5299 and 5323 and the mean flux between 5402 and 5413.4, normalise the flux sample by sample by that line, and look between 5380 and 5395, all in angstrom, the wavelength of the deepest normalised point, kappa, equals 5391.68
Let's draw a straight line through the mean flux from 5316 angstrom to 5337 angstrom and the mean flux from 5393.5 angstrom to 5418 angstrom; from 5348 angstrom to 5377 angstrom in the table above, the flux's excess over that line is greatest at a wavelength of 5358.26 angstrom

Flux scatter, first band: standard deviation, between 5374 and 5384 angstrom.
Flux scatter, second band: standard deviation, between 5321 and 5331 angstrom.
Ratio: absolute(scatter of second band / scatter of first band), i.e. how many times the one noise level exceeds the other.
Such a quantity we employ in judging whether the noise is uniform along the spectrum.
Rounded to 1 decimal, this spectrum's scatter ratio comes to 0.7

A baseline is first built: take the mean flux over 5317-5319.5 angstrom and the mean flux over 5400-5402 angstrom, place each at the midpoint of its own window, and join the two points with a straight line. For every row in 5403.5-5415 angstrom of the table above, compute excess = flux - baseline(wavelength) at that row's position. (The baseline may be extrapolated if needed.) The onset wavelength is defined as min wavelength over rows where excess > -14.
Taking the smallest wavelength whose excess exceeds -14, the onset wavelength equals 5404.11 angstrom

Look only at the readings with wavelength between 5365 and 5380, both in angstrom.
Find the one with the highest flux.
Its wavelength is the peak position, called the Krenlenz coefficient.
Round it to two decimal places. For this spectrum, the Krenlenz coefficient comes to 5376.80 angstrom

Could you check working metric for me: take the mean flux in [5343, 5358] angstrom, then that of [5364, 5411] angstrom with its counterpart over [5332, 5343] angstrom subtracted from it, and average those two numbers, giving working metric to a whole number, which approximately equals 133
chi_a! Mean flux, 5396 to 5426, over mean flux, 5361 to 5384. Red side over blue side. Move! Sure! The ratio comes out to 0.969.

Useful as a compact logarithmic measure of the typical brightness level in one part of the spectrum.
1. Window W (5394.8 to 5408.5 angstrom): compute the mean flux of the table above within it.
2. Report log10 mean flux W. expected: 2.42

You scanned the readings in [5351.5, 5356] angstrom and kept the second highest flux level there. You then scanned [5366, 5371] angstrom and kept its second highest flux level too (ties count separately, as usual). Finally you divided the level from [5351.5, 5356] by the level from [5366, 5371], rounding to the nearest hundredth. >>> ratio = 1.08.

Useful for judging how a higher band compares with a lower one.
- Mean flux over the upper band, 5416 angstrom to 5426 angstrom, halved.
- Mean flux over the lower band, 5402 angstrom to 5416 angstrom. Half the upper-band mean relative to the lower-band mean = 0.463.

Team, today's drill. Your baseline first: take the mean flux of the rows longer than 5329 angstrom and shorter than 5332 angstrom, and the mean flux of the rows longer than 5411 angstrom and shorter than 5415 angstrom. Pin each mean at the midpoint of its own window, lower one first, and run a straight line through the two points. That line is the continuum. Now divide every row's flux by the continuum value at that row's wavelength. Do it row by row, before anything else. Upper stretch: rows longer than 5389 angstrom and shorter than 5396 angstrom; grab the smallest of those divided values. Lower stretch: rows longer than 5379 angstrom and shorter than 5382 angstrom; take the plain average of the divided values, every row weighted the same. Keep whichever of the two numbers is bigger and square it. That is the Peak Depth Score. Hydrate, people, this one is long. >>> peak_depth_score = 0.88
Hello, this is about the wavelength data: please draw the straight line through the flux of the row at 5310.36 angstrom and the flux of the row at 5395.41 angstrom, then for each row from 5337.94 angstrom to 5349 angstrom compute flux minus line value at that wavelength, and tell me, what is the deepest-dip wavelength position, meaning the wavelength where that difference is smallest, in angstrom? 5345.94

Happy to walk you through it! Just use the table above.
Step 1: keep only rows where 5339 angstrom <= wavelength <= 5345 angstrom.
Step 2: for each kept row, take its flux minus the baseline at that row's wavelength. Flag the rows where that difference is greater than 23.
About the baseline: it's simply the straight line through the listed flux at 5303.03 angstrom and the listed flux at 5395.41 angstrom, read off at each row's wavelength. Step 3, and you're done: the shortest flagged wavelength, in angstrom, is 5339.79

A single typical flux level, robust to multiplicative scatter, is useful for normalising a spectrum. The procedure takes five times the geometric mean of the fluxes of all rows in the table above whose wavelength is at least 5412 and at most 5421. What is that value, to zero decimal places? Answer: 1244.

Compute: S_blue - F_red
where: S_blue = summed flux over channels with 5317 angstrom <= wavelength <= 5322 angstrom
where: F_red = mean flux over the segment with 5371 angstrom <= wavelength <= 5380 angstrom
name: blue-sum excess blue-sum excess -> 770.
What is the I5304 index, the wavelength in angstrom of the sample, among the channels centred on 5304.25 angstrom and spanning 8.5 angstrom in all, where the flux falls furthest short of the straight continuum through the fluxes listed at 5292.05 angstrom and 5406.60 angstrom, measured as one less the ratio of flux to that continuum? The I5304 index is 5301.81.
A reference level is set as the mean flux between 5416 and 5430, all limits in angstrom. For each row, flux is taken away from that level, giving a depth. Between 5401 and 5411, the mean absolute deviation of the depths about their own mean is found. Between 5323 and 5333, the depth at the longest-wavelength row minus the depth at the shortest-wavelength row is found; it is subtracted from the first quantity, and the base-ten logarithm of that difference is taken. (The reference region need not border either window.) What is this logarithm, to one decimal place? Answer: 1.3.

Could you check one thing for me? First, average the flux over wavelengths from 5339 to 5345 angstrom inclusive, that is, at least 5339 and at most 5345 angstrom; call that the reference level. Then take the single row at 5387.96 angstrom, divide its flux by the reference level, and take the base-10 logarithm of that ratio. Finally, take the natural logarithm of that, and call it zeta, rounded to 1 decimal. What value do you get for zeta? -4.2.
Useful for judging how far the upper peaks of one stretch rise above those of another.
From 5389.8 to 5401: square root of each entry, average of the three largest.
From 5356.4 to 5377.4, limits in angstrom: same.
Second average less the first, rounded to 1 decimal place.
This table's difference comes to 1.2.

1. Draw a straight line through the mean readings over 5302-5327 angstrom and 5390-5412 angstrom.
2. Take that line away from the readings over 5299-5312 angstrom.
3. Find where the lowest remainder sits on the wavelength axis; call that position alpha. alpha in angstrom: 5301.81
